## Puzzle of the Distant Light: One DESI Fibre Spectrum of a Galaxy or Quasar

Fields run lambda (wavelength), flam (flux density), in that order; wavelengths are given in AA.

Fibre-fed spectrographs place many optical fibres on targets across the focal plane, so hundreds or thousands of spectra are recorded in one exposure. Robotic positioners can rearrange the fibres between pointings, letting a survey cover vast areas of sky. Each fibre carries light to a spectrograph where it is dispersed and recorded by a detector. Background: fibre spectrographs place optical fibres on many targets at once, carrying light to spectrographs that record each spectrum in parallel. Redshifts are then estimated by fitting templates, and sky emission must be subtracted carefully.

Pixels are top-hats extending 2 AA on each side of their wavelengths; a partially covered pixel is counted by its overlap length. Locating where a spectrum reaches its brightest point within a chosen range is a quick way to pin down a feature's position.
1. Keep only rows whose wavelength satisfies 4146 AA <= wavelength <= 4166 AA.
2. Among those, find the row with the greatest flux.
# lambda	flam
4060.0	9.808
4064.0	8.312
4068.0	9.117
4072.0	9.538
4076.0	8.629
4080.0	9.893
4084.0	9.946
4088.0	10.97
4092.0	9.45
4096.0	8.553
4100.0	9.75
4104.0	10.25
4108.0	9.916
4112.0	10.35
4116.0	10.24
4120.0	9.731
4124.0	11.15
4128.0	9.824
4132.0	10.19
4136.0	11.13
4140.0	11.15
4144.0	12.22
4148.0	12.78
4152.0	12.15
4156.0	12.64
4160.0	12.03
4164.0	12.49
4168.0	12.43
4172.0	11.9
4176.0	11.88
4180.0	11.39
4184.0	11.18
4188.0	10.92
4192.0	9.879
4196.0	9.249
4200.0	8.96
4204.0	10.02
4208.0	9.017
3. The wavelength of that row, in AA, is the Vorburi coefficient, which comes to 4148.0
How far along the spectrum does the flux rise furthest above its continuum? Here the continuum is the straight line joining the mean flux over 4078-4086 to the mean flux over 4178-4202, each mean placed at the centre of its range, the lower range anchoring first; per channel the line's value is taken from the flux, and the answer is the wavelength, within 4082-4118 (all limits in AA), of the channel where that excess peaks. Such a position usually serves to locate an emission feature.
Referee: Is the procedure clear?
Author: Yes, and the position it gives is 4088.0 AA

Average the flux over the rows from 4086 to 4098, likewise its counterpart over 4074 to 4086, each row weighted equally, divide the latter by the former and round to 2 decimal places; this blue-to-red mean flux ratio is 0.98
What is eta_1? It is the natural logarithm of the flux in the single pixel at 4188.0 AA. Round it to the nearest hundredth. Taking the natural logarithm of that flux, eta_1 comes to 2.39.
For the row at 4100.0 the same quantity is 2.28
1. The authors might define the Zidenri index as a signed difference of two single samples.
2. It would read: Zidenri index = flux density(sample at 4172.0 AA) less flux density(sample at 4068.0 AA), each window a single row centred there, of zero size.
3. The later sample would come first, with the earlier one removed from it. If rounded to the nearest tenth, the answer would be 2.8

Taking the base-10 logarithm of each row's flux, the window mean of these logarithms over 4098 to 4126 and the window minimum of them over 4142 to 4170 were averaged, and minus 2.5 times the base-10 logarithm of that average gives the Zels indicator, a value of -0.05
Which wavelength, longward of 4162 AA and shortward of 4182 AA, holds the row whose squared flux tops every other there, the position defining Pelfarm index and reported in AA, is 4164.0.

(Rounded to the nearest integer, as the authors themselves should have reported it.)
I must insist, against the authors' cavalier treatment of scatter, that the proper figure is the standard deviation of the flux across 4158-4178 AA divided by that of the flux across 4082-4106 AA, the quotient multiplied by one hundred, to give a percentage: 36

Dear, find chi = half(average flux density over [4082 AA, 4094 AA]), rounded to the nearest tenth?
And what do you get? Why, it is 5.1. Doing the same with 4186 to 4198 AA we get 5.0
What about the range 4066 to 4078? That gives 4.5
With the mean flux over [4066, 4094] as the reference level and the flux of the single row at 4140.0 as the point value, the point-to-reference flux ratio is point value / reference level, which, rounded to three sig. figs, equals 1.16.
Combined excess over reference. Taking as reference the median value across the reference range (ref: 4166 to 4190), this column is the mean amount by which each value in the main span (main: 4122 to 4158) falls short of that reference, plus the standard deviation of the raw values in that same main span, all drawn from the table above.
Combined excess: 1.2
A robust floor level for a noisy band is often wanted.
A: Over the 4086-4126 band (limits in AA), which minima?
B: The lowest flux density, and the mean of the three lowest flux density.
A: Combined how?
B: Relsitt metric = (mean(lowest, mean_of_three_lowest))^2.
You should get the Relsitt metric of 79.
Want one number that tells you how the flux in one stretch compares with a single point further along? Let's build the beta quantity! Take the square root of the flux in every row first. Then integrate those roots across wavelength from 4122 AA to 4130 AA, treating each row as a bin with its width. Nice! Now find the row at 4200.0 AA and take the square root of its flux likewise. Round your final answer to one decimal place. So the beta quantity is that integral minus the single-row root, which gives 22.9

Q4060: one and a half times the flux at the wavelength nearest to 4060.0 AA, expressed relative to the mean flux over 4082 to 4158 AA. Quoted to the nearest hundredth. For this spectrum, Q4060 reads 1.38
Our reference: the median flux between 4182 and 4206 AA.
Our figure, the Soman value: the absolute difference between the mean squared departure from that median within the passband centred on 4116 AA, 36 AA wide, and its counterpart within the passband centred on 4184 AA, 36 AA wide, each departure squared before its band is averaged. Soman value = 2.0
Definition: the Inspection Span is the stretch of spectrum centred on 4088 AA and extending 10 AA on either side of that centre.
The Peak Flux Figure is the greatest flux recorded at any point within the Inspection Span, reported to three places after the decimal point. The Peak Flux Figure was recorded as 10.970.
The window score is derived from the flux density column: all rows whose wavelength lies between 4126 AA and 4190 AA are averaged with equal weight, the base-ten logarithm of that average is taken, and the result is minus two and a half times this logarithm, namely -2.67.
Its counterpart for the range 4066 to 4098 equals -2.45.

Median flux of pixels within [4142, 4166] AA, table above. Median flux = 12.4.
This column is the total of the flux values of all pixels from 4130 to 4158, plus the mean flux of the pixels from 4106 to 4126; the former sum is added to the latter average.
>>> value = 93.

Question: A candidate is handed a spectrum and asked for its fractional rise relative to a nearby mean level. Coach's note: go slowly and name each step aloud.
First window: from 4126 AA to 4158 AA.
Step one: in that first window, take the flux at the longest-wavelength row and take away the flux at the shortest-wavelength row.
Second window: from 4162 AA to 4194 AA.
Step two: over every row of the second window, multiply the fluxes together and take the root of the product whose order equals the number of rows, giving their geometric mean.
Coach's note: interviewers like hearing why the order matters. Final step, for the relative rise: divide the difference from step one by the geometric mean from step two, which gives 0.25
